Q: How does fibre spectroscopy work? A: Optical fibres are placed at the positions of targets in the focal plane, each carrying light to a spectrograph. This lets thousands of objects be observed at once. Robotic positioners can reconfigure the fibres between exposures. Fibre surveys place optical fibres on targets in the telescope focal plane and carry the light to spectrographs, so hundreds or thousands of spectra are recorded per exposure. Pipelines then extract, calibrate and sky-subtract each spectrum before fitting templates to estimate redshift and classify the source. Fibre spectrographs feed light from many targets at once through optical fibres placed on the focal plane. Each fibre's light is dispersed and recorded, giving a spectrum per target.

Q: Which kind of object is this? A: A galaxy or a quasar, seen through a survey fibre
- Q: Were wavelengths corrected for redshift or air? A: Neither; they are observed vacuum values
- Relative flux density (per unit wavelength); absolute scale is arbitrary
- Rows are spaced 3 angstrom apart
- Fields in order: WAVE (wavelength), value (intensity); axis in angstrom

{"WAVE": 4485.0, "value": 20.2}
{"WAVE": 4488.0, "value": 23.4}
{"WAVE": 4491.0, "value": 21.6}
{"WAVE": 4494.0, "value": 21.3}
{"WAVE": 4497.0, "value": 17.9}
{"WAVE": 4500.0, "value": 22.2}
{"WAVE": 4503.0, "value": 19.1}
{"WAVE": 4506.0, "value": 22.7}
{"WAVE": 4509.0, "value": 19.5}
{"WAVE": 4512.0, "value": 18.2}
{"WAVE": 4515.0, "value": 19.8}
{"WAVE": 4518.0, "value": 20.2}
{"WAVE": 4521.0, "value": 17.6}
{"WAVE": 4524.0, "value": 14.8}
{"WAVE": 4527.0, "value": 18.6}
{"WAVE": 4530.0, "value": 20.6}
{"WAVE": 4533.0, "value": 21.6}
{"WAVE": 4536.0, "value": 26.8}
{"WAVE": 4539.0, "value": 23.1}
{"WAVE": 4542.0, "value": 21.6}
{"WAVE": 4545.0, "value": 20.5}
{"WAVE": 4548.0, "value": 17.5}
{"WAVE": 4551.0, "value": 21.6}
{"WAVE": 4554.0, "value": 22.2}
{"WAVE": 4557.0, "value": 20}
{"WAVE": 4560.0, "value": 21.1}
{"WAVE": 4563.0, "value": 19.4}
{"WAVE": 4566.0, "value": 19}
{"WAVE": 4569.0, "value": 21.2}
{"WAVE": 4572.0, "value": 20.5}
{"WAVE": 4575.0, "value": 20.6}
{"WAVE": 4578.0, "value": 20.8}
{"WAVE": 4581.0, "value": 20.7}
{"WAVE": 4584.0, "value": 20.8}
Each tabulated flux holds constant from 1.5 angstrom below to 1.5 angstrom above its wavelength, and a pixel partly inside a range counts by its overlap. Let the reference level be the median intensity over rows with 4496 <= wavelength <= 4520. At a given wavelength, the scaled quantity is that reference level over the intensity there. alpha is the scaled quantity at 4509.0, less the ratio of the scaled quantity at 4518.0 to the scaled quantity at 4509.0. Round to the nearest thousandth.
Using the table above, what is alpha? 0.042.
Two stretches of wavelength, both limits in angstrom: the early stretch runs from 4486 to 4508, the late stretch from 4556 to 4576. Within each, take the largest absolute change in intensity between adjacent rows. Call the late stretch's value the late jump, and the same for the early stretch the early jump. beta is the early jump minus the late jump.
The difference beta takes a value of 2.1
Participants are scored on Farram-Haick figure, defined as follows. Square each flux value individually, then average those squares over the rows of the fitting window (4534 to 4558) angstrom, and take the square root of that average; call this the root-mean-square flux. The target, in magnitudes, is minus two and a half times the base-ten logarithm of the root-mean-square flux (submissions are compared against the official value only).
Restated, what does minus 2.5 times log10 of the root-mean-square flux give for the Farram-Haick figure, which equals -3.35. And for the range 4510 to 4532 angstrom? -3.18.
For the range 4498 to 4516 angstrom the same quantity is -3.27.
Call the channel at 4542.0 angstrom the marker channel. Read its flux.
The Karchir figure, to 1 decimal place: 21.6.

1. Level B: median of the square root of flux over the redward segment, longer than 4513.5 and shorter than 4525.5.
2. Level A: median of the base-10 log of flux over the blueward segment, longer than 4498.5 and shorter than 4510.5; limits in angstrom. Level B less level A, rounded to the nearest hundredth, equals 3.00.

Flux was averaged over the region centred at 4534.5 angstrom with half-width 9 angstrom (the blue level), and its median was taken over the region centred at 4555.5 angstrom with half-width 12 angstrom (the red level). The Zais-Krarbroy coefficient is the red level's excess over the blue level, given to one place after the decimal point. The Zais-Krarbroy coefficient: -1.8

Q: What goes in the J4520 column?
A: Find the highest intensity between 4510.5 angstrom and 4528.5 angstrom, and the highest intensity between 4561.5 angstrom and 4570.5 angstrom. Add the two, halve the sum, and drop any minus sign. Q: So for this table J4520 20.7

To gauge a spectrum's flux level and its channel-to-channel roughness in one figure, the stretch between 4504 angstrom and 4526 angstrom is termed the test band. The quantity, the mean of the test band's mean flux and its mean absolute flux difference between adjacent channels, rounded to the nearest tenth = 10.5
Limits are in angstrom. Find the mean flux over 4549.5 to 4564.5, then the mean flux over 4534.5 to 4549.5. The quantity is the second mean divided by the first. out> 1.05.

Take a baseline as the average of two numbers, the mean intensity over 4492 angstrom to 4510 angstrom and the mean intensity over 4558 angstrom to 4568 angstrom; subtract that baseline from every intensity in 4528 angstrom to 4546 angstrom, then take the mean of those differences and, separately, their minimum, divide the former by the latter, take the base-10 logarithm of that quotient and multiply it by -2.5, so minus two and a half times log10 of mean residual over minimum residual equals -2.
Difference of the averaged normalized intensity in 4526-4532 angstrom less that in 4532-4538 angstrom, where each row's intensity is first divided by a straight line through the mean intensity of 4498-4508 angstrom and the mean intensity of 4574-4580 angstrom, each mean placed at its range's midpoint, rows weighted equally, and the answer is -0.22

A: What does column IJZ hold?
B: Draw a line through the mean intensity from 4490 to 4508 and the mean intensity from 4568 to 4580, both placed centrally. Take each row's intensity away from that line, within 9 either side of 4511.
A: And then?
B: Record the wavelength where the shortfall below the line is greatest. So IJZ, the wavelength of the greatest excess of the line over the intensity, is 4512.0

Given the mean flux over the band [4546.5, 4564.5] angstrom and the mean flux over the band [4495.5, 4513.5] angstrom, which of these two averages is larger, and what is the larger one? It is 20.3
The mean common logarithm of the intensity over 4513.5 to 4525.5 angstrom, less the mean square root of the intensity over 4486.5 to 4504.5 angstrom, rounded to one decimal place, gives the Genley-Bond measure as -3.3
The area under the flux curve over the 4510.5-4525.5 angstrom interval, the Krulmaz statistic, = 272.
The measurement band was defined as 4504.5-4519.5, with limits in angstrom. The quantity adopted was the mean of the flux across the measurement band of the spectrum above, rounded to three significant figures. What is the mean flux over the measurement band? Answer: 20.1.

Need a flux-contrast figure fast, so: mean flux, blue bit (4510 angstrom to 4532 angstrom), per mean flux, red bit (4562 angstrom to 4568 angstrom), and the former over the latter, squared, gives 0.93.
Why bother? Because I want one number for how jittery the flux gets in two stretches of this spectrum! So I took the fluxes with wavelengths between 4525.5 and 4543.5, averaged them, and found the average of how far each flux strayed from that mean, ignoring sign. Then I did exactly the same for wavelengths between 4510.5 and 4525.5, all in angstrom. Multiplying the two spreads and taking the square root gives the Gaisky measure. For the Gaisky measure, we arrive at 1.7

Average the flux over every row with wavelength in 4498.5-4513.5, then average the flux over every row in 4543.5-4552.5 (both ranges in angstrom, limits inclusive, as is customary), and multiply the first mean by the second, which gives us 404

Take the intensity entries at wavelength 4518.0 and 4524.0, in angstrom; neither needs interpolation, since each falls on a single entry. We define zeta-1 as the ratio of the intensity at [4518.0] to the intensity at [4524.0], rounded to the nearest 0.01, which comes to 1.36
